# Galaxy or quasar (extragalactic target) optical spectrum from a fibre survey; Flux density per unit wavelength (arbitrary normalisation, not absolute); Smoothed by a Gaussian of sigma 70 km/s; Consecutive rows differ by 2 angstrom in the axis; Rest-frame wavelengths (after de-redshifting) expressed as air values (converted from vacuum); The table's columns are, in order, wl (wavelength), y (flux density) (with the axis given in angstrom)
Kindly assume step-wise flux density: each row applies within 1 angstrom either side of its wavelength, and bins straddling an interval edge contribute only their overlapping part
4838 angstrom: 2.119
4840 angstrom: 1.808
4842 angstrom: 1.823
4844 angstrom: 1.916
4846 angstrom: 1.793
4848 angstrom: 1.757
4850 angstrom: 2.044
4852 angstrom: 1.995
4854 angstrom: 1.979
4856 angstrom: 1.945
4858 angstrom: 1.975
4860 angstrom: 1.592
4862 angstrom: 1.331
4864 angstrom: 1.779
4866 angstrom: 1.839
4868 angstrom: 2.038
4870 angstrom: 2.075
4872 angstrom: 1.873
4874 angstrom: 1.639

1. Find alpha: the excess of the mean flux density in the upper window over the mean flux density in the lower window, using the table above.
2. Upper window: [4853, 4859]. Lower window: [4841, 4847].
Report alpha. 0.1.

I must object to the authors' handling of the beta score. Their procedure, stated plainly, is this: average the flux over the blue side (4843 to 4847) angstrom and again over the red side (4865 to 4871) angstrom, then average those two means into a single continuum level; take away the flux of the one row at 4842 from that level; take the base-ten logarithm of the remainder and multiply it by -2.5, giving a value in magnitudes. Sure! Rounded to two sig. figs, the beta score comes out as 2.5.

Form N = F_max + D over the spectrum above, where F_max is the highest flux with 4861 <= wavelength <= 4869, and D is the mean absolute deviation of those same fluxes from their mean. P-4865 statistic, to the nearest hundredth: 2.25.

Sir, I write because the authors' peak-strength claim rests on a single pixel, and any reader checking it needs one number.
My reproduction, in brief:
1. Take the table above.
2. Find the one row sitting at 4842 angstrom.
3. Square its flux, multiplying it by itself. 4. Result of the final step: 3.32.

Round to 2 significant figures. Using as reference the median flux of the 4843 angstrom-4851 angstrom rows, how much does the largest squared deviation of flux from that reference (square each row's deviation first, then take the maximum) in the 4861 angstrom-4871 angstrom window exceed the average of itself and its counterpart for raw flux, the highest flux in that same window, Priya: -0.90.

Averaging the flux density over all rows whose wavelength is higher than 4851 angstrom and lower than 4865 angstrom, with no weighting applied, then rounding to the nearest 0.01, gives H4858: 1.80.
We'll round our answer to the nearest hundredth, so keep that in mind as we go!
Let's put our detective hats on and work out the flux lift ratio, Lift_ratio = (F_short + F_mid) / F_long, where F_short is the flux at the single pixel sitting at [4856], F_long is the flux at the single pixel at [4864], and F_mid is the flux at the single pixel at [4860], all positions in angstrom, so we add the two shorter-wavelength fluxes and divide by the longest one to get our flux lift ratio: 1.99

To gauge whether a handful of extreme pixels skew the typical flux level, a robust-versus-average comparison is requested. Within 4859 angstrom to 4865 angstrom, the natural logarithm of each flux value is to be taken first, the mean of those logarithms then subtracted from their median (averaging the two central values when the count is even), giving 0.02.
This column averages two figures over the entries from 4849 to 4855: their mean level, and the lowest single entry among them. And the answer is 1.99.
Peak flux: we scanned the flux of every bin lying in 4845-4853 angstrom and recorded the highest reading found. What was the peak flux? 2.044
